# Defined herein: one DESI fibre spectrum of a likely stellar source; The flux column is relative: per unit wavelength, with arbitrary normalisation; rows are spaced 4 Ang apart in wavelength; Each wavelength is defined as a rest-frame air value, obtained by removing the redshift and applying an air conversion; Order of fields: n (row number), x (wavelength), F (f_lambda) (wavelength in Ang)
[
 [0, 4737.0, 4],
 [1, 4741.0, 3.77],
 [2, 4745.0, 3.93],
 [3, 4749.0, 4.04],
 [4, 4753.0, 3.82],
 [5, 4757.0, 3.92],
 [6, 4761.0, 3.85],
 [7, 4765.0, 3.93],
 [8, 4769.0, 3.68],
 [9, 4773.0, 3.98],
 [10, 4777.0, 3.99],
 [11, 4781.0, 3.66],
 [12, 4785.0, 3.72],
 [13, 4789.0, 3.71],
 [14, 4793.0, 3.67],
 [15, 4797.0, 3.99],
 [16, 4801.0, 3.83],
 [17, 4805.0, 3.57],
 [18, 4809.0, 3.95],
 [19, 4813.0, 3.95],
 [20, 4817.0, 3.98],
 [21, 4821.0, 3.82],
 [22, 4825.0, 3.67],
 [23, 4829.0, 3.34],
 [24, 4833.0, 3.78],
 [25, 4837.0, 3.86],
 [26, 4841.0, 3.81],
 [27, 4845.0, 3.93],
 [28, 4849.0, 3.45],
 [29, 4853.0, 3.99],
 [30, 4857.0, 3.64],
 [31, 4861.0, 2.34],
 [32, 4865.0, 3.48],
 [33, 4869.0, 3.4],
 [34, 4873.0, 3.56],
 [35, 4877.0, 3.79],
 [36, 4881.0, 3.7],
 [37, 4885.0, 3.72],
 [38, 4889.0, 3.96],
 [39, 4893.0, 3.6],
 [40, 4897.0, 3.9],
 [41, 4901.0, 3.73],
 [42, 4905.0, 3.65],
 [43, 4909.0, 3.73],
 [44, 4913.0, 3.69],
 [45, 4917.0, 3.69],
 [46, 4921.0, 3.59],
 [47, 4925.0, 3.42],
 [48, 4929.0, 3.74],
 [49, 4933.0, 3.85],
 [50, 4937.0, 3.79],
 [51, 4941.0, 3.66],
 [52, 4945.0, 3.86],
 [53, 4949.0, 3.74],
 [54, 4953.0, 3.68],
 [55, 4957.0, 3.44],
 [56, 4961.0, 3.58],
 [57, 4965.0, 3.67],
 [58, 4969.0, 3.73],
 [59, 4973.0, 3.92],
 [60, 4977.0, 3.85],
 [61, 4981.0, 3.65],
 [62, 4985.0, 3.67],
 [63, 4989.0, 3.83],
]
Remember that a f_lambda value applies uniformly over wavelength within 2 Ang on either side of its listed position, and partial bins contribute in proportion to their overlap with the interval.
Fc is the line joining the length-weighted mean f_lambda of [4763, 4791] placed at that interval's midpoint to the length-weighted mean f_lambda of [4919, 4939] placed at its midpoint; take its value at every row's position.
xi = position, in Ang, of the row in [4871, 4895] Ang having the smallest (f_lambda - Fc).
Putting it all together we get 4873.0 Ang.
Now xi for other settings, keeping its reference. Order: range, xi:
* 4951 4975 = 4957.0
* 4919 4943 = 4925.0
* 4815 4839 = 4829.0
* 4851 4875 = 4861.0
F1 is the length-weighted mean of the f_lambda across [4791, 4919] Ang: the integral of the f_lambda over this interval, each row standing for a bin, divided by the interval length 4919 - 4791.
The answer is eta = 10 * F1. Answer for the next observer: 36.9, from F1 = 3.69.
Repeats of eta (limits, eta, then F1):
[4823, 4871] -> 35.6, 3.56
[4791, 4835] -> 37.8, 3.78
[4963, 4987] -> 37.5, 3.75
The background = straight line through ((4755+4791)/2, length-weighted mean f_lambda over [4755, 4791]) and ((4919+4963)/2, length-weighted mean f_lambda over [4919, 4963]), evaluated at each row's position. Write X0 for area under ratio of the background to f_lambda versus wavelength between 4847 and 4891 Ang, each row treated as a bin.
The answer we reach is 47.2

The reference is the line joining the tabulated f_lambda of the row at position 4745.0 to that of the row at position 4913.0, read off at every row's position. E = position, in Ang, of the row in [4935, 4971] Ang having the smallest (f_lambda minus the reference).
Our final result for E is 4957.0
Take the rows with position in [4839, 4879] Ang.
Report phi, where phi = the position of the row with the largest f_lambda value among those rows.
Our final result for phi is 4853.0 Ang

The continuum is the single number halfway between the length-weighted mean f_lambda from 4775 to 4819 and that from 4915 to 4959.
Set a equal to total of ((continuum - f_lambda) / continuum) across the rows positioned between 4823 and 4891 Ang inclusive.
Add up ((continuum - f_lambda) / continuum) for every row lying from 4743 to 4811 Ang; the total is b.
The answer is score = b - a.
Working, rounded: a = 0.6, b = -0.4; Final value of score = -1.0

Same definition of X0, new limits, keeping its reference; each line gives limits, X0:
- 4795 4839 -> 44.0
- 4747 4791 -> 43.9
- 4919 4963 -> 44.1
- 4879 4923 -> 43.8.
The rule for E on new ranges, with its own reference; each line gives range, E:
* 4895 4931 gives 4925.0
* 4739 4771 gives 4769.0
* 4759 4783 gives 4781.0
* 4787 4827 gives 4805.0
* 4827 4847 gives 4829.0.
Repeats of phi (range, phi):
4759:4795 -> 4777.0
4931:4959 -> 4945.0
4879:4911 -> 4889.0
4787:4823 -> 4797.0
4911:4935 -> 4933.0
